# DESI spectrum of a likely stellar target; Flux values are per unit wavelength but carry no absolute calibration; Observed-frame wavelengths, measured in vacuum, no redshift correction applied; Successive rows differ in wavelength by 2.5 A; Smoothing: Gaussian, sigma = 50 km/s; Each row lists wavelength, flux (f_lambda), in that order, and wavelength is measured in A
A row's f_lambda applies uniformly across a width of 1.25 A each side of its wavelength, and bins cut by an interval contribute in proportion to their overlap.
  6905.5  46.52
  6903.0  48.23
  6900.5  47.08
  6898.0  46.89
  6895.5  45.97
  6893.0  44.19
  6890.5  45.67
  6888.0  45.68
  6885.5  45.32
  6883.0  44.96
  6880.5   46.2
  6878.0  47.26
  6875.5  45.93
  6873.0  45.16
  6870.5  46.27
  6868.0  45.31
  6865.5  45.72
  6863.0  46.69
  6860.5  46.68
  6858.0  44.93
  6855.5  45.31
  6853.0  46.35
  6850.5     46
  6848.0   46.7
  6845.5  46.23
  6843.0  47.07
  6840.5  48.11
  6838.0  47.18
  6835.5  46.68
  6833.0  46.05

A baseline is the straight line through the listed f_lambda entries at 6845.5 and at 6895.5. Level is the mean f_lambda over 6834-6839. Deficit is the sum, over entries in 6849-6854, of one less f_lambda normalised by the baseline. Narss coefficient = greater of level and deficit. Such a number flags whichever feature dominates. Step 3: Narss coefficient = 46.9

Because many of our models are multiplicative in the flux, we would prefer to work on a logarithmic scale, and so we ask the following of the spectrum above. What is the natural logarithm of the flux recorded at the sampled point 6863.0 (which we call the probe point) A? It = 3.844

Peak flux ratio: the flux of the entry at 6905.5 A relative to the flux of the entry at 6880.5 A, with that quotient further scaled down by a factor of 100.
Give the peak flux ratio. 0.0101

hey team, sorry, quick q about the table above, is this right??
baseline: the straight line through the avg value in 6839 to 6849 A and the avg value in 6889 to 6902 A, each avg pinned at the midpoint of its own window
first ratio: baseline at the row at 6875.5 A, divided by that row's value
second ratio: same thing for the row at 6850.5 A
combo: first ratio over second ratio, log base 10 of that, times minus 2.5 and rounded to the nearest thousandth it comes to 0.010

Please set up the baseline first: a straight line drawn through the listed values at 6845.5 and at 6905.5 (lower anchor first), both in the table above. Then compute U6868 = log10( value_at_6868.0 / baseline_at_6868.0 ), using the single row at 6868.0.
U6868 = -0.010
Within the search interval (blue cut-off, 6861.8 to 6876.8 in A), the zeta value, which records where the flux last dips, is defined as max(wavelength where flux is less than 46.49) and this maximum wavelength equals 6875.5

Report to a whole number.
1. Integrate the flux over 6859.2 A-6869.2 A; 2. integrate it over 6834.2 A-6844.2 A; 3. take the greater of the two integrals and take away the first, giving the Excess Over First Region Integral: 12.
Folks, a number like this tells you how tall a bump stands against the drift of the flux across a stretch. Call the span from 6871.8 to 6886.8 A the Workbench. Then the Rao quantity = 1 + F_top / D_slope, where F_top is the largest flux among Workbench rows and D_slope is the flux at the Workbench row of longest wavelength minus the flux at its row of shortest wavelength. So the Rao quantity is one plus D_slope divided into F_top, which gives 296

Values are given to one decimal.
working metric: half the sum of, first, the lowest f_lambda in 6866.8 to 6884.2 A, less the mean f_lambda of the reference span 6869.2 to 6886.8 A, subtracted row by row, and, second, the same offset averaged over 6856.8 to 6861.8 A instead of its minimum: -0.5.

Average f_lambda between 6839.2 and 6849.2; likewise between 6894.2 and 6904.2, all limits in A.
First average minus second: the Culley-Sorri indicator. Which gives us 0.0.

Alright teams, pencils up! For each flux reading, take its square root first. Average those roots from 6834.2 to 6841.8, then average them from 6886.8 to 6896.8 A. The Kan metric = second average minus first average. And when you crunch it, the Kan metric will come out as -0.14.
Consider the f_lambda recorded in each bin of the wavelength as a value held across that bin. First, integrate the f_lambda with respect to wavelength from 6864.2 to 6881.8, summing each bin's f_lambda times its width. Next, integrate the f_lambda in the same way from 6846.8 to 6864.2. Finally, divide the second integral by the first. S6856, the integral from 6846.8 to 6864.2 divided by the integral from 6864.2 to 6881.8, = 1.0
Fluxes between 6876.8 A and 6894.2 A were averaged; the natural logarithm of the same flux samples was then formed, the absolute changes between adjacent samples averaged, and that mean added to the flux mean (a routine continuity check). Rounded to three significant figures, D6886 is 45.6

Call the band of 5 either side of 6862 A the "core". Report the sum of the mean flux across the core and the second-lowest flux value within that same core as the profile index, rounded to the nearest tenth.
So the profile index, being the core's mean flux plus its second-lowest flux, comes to 91.7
